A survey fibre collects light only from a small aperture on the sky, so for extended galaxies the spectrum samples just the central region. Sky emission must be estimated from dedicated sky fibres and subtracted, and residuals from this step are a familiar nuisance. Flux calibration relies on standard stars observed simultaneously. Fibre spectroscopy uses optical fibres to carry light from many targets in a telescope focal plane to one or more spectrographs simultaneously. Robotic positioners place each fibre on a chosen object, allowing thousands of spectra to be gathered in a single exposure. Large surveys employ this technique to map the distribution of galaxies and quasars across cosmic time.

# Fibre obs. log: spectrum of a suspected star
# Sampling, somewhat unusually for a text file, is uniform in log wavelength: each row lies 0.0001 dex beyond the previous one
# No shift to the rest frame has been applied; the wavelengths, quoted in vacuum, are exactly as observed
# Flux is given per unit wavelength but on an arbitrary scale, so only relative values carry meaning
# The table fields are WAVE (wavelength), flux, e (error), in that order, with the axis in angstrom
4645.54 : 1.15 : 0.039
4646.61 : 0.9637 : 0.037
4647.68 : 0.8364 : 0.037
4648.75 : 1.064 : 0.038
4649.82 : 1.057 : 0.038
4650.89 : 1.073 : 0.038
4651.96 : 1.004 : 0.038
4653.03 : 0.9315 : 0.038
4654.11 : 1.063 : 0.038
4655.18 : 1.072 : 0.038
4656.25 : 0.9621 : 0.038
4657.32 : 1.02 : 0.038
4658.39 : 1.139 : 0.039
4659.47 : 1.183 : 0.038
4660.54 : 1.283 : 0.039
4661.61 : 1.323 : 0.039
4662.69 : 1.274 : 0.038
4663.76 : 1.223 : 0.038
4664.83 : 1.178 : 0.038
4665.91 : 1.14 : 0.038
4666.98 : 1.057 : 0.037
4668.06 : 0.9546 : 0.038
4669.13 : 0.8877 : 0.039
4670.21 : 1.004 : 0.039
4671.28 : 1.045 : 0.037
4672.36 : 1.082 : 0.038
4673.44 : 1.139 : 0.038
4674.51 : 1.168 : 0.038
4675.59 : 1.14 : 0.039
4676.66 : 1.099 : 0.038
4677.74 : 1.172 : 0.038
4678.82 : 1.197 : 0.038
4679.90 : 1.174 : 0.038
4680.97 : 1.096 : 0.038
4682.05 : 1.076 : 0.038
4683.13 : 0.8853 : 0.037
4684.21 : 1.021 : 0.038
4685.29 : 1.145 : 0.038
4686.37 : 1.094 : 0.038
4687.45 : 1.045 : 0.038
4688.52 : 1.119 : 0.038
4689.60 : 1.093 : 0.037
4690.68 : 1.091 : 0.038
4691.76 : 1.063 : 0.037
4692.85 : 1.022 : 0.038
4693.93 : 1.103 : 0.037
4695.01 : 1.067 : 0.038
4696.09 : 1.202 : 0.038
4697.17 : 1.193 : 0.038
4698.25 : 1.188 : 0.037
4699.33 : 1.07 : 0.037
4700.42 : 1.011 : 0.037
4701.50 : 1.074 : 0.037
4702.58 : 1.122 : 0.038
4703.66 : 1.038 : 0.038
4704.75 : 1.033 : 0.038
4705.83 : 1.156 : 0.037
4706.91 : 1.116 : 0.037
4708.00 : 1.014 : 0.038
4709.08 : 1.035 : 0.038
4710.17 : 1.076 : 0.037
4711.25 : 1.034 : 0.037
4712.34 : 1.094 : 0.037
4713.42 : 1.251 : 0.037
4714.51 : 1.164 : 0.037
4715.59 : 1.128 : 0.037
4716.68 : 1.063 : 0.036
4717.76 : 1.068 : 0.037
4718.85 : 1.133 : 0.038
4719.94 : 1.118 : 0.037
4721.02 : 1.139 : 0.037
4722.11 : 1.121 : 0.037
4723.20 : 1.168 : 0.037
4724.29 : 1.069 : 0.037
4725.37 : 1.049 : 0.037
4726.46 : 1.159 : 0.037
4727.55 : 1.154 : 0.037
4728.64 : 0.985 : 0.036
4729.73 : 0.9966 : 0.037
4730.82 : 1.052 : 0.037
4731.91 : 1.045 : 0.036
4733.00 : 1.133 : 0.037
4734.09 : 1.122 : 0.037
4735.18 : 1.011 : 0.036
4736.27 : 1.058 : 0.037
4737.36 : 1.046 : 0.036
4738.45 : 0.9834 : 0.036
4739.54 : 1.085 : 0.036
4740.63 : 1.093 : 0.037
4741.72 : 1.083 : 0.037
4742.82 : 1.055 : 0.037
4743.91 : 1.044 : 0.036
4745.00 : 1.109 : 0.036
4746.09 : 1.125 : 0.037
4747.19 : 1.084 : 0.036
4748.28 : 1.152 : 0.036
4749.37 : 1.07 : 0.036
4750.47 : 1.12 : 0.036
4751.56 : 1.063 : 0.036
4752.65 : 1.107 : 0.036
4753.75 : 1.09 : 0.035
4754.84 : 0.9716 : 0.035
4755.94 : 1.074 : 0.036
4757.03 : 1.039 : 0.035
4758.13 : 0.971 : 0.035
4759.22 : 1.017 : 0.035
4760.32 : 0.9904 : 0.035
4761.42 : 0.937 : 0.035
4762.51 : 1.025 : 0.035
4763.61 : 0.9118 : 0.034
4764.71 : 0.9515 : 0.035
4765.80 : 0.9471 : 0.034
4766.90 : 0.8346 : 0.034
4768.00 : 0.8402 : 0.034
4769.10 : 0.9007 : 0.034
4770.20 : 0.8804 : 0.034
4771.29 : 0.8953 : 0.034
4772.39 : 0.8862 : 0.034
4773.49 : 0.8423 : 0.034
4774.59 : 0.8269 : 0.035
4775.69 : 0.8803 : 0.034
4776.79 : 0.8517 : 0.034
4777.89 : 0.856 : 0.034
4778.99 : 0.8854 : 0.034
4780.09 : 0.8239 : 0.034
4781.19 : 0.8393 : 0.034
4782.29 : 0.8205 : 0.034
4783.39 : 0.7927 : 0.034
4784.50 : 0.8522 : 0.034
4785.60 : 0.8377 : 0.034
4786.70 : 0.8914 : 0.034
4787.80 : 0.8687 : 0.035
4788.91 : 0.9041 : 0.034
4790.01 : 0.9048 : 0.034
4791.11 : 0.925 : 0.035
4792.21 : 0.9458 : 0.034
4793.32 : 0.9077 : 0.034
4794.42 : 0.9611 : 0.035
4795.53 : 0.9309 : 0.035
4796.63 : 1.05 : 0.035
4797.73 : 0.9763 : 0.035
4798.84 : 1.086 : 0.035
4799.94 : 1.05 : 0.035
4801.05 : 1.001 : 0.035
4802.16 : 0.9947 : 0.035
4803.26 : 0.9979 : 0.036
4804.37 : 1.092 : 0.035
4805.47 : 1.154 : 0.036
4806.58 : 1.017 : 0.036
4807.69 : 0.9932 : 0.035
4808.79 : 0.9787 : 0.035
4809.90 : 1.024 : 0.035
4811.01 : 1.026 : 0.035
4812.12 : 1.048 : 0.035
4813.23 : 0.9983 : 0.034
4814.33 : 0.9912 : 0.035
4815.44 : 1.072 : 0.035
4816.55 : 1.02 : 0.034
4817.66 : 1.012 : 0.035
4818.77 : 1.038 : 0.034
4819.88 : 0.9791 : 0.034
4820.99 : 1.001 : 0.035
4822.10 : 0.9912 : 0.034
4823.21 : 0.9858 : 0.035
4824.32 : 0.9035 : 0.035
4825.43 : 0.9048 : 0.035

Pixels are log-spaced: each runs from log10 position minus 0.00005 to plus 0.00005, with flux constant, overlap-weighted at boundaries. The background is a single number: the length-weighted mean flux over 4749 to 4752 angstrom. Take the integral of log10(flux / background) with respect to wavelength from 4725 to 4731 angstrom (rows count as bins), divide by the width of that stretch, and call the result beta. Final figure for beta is -0.01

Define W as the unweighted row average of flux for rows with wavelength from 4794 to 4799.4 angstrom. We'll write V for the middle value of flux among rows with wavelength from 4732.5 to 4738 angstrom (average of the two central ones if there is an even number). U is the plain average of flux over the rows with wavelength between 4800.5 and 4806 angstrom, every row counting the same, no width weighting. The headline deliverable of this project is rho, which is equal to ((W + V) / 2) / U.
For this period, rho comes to 0.982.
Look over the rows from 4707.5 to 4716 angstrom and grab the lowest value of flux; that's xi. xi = 1.014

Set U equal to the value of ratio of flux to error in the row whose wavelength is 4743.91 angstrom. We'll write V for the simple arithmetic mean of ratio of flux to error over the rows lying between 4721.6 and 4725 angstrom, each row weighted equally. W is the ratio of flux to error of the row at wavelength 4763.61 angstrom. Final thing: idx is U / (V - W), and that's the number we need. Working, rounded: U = 29.0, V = 30.3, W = 27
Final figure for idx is 8.4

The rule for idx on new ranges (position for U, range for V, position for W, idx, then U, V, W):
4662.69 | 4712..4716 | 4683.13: 4.5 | 33.5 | 31.3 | 24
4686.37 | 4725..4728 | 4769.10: 7.6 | 28.8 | 30.3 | 26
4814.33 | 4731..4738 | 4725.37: 30.3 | 28.3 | 29.3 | 28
